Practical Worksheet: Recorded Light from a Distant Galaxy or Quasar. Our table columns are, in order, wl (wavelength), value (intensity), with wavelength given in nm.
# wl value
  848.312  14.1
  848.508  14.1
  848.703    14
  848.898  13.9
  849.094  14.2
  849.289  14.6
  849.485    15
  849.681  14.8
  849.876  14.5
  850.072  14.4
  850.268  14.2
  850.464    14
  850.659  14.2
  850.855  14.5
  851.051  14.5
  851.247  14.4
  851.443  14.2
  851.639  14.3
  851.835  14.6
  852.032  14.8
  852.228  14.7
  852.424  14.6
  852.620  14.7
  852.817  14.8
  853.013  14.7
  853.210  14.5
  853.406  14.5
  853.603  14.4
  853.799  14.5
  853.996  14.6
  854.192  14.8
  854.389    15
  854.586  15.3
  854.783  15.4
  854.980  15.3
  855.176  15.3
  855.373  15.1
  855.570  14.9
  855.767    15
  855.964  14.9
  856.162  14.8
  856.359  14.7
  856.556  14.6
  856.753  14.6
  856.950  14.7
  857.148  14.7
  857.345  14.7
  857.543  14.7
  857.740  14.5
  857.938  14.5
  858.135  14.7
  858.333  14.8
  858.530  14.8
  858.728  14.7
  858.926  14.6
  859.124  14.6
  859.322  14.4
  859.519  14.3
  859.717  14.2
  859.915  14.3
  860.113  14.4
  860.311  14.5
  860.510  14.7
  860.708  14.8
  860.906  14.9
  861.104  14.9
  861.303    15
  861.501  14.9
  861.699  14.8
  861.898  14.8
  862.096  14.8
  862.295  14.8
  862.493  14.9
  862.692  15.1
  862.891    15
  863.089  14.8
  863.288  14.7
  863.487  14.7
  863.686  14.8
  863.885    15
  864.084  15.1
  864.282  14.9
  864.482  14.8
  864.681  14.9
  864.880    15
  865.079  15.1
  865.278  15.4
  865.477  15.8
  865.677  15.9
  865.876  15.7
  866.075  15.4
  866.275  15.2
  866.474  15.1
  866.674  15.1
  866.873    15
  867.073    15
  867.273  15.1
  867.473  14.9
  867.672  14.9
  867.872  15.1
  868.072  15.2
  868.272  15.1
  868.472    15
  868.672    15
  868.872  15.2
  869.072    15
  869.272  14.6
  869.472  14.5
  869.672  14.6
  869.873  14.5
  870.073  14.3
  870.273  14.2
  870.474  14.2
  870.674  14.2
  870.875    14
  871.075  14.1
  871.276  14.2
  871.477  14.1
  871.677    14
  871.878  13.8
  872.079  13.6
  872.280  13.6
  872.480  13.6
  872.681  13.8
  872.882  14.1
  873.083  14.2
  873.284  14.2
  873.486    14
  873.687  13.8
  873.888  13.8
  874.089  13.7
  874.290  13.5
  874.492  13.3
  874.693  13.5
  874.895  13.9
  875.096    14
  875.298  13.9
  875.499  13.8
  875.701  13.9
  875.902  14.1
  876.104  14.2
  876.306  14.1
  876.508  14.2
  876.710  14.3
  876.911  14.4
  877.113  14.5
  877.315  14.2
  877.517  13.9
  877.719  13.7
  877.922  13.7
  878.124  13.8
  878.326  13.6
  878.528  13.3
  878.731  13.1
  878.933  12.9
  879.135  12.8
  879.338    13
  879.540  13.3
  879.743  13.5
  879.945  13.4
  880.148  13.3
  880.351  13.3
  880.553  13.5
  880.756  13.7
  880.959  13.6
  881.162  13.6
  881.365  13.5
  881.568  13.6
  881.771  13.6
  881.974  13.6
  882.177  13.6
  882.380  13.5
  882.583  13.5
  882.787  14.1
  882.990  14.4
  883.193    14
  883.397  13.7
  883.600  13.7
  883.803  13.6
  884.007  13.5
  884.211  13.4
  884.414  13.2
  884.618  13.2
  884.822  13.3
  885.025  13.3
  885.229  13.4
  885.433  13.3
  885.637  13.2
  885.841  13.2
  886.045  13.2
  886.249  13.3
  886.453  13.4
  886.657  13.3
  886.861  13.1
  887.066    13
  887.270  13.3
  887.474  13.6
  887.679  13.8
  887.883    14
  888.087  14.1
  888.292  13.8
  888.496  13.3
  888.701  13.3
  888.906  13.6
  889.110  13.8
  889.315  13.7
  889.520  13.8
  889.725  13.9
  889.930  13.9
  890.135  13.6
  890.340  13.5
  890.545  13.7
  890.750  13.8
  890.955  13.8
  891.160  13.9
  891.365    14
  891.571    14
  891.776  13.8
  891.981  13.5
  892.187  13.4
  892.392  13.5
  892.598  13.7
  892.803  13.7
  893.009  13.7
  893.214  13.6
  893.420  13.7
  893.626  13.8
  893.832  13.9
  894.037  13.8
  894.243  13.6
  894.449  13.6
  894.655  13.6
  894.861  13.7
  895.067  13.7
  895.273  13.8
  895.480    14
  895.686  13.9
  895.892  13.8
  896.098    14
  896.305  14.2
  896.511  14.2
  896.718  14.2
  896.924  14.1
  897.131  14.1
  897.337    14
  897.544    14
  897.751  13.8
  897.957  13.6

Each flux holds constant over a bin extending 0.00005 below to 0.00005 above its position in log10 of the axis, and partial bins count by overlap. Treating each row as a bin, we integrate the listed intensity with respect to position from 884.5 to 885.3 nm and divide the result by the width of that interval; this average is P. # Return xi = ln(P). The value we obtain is 2.59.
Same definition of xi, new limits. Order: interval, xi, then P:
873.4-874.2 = 2.63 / 13.8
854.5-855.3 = 2.73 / 15.3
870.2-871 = 2.65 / 14.1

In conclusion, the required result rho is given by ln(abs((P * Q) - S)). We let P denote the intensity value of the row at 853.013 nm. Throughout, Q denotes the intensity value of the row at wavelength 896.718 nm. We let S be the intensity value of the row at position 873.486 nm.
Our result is 5.27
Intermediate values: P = 14.7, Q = 14.2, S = 14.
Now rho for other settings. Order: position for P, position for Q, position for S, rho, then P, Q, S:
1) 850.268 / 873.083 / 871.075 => 5.23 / 14.2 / 14.2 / 14.1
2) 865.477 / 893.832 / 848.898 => 5.33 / 15.8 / 13.9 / 13.9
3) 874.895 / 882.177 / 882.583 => 5.17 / 13.9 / 13.6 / 13.5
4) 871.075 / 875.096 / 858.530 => 5.21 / 14.1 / 14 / 14.8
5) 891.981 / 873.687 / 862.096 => 5.14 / 13.5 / 13.8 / 14.8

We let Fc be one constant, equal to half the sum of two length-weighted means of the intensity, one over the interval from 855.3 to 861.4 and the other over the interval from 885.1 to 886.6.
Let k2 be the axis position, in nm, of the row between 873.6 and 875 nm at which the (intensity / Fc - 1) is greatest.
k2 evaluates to 874.895 nm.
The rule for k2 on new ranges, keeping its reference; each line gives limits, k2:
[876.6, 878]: 877.113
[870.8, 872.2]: 871.276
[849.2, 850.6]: 849.485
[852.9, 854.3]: 854.192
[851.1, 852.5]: 852.032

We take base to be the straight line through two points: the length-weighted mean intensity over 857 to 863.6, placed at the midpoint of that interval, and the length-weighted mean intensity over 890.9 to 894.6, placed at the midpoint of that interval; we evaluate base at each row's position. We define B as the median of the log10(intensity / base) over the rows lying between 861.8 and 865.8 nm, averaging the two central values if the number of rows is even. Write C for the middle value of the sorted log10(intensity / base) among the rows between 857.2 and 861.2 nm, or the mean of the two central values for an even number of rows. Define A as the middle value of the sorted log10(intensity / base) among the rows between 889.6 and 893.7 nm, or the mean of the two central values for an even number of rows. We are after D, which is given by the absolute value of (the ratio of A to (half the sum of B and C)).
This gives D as 0.1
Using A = -0.0002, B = 0.010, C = -0.003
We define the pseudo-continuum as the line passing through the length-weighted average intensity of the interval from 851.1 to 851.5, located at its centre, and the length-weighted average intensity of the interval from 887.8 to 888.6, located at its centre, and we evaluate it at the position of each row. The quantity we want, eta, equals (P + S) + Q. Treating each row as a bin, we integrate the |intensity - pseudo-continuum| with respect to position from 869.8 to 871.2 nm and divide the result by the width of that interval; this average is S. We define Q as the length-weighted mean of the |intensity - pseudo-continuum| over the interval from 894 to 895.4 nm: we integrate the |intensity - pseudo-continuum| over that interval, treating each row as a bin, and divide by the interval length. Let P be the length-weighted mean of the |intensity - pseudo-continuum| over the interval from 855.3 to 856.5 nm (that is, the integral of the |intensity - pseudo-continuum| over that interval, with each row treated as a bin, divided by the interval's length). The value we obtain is 0.86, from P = 0.62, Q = 0.08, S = 0.17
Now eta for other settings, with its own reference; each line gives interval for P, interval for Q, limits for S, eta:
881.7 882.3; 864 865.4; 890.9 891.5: 1.35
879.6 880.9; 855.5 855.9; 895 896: 1.30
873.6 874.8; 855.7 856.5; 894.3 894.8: 1.06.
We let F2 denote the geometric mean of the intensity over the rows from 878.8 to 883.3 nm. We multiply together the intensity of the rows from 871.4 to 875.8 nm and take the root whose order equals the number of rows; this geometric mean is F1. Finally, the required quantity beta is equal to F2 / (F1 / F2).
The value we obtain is 13.2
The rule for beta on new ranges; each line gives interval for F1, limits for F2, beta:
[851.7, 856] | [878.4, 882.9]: 12.1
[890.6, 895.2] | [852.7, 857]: 16.0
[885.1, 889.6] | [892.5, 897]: 14.2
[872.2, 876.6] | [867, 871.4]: 15.5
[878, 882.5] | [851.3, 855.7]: 16.3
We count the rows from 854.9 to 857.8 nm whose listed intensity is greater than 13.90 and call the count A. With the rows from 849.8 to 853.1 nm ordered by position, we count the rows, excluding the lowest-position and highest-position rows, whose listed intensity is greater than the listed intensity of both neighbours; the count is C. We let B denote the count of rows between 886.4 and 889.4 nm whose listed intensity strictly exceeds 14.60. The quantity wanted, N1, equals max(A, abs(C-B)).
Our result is 15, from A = 15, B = 0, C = 2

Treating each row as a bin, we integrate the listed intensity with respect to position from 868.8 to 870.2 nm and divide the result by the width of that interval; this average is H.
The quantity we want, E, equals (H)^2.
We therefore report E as 215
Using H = 14.7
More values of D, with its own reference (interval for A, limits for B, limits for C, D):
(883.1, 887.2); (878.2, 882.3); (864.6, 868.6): 35.9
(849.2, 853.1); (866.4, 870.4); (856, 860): 2.2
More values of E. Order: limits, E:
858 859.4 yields 215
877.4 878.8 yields 185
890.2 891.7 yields 191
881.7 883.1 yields 190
